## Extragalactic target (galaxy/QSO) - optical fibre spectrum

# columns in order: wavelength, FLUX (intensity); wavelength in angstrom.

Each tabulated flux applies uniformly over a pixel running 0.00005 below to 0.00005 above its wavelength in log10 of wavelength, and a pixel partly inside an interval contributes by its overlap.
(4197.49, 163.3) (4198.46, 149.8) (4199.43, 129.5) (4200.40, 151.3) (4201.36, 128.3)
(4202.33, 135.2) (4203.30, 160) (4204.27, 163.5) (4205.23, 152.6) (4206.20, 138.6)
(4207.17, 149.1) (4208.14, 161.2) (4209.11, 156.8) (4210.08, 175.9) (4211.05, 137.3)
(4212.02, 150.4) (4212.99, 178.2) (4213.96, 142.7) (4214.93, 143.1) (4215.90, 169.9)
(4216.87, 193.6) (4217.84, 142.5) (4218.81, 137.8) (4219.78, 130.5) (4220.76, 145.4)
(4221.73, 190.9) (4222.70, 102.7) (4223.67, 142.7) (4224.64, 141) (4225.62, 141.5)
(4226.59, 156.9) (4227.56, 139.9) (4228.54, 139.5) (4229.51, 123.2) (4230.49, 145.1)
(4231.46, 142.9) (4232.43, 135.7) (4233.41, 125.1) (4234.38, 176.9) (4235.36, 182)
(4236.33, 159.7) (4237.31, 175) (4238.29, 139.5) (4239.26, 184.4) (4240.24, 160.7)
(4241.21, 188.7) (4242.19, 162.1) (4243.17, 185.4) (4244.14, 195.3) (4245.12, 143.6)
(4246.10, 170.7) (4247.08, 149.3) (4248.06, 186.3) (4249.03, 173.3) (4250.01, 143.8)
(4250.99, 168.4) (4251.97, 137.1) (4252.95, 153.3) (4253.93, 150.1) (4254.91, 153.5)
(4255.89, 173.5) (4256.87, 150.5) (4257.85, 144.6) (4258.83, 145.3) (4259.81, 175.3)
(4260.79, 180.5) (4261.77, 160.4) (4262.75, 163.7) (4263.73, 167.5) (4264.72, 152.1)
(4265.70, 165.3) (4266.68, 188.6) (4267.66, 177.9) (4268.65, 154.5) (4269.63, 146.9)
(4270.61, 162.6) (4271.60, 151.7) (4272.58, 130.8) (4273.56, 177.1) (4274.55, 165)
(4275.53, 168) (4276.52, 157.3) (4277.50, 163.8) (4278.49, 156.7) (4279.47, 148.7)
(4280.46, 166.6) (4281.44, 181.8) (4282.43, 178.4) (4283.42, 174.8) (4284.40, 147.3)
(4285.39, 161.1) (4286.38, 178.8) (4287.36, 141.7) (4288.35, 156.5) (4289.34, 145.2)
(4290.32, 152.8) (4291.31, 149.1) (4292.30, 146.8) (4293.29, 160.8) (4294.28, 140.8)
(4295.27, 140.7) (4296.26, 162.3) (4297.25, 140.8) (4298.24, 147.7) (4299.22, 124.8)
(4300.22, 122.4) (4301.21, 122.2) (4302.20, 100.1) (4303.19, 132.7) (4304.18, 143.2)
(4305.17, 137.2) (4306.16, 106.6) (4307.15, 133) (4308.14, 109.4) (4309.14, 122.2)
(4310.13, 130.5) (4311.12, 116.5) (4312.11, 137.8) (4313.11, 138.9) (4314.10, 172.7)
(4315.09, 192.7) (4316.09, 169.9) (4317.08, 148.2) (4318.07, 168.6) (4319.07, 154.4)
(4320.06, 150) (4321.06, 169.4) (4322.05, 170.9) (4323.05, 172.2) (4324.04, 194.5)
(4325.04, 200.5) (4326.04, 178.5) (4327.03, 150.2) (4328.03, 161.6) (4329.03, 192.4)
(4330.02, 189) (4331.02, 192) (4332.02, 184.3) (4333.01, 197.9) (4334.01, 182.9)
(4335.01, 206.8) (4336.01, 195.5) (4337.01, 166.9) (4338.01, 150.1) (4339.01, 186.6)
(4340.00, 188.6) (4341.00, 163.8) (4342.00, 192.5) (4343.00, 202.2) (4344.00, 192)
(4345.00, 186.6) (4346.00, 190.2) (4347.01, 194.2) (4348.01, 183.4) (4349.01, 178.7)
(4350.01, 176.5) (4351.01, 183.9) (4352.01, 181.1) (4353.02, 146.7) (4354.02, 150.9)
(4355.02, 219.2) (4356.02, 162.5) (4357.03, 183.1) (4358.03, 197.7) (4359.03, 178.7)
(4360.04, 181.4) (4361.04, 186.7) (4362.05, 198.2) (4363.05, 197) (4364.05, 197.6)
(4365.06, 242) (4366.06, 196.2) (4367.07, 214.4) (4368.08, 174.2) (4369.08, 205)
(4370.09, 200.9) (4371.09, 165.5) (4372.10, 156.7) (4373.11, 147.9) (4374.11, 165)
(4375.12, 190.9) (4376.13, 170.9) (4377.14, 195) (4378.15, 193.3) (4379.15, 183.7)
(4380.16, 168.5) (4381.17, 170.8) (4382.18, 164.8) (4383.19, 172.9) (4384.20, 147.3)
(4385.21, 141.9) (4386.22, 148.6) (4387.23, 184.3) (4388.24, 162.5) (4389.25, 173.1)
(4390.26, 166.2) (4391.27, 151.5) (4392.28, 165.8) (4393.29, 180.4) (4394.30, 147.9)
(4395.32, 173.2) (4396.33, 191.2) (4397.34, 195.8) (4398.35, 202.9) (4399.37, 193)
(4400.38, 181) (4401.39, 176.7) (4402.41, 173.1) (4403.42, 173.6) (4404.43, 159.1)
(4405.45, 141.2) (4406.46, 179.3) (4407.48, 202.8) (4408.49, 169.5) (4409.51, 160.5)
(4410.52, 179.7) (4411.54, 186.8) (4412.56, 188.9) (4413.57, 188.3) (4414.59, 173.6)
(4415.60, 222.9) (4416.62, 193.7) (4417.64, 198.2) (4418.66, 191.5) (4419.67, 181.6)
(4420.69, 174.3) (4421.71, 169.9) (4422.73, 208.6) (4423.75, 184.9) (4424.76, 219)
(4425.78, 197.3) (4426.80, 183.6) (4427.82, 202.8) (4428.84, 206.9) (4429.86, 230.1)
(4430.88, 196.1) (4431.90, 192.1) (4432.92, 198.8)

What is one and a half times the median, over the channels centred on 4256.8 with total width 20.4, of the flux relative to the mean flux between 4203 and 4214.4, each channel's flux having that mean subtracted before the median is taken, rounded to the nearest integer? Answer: 7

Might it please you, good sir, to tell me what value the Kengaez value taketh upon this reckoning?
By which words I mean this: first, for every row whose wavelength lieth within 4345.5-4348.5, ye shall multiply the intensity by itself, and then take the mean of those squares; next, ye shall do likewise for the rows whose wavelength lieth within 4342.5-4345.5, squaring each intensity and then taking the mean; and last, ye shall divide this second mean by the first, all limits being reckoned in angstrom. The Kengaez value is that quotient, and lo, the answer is 1.0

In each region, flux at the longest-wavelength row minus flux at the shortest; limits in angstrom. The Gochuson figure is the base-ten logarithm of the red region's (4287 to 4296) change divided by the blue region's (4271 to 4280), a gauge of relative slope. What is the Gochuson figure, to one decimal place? -0.5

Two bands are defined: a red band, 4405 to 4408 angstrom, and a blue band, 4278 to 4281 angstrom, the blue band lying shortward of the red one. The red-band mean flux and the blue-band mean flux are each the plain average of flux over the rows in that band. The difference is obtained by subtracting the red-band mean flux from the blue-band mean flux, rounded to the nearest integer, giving -17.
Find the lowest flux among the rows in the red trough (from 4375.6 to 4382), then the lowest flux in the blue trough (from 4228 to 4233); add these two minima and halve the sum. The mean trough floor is 146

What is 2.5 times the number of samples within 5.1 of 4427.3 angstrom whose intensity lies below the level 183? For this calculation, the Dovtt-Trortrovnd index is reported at 0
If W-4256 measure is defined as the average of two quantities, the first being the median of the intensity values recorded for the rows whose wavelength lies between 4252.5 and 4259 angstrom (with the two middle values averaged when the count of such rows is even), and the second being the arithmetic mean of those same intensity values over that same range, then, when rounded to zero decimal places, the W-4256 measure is 152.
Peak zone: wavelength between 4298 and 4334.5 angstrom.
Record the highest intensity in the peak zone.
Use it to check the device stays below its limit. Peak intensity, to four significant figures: 200.5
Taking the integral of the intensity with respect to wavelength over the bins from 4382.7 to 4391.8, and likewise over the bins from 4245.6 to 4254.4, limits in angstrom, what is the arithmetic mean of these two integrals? 1432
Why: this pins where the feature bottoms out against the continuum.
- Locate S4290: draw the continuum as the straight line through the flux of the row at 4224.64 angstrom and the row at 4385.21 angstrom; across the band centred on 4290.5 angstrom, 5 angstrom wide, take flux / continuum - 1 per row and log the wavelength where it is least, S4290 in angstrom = 4289.34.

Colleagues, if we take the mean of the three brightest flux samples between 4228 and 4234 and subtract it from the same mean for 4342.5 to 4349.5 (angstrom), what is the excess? 54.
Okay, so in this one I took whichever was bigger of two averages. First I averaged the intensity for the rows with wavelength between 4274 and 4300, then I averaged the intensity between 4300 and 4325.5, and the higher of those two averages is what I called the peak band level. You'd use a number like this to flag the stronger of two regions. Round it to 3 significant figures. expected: 156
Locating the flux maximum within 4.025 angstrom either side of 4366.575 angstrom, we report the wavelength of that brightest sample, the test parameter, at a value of 4365.06 angstrom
